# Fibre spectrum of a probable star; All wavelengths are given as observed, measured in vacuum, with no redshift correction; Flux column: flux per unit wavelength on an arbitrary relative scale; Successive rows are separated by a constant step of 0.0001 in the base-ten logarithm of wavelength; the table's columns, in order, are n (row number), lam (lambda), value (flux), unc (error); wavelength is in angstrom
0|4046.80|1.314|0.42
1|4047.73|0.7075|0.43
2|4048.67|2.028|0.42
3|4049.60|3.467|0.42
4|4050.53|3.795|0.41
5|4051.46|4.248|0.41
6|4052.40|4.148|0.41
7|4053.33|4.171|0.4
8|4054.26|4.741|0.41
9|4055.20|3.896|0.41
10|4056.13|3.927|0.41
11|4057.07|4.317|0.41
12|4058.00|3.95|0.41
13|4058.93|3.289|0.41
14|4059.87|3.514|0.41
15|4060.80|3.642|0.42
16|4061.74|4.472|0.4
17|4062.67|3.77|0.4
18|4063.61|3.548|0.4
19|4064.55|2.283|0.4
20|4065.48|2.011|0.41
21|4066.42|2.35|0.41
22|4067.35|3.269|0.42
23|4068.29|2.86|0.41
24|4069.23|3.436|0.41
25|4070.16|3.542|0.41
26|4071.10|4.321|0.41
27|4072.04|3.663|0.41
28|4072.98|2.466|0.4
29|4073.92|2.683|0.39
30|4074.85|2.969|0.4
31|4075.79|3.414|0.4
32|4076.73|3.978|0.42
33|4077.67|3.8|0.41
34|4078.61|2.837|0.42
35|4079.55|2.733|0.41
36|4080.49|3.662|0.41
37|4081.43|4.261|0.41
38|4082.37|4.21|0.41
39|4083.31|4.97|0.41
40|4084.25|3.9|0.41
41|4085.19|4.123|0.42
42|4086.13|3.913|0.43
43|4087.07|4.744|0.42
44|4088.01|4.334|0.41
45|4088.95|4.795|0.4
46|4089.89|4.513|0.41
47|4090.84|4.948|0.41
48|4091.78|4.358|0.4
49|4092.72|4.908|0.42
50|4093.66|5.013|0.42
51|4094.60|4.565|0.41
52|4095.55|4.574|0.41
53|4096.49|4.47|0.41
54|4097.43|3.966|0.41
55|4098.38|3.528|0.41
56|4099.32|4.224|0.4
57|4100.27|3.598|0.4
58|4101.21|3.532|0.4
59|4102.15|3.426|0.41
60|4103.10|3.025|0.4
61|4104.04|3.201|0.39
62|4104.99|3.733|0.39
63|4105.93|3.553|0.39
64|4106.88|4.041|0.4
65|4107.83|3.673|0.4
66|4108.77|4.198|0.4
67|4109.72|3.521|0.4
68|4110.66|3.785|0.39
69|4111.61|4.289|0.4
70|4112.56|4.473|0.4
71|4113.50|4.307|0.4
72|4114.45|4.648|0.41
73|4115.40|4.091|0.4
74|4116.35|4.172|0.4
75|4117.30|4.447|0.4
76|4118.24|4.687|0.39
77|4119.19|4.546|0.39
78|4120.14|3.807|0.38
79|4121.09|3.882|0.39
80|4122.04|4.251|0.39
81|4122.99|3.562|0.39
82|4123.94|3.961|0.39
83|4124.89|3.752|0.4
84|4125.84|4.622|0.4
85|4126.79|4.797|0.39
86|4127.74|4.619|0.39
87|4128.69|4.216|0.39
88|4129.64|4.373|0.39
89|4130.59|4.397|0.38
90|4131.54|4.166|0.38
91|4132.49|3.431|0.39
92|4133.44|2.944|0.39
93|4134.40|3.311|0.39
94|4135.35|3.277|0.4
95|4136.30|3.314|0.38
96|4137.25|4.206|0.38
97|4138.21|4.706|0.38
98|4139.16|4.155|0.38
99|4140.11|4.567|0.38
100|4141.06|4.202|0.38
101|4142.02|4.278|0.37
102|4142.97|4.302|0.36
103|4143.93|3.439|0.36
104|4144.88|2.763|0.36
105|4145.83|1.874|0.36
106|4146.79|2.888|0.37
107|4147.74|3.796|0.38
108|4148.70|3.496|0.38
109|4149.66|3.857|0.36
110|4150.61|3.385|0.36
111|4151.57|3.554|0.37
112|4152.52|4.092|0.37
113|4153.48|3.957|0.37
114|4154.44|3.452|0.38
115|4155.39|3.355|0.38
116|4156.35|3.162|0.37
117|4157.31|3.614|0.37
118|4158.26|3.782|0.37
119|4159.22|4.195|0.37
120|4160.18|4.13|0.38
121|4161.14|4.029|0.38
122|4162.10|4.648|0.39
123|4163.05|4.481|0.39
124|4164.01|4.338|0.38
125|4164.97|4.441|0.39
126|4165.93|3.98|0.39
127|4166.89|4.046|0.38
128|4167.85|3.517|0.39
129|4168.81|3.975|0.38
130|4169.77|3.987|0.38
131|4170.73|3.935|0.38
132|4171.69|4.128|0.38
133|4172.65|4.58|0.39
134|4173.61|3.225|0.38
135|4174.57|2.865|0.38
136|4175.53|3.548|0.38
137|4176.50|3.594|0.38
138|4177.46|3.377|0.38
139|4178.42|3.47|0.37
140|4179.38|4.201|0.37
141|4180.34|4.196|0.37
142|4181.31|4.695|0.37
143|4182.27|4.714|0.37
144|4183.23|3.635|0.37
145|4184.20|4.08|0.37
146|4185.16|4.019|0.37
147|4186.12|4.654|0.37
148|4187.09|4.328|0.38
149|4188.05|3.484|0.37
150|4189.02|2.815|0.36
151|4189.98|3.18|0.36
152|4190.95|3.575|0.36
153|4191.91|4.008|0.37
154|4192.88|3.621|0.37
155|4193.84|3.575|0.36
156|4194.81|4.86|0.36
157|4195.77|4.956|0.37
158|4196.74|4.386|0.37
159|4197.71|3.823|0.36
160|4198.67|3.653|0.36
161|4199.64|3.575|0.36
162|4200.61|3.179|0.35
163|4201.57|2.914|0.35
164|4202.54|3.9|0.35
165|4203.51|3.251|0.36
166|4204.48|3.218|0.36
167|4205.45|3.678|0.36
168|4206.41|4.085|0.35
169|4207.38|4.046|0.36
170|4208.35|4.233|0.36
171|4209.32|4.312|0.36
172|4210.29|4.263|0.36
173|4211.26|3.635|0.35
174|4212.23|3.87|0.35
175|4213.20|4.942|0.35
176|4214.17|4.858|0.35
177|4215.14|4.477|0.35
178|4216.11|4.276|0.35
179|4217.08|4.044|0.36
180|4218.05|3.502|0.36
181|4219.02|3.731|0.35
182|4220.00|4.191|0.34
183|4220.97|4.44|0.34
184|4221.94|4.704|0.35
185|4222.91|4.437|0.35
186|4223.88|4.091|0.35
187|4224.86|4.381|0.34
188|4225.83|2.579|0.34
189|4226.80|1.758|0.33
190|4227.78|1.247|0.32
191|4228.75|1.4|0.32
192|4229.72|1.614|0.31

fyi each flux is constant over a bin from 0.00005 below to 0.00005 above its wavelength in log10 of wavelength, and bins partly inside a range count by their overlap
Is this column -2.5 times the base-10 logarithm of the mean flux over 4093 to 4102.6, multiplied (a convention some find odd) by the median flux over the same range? -6.3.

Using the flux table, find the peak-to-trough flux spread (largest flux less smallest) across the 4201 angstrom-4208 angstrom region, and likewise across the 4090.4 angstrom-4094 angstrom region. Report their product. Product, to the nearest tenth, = 0.8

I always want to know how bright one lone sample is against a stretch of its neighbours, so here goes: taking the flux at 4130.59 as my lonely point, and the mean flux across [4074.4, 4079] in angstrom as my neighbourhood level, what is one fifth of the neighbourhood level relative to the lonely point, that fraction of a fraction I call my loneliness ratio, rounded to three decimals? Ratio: 0.155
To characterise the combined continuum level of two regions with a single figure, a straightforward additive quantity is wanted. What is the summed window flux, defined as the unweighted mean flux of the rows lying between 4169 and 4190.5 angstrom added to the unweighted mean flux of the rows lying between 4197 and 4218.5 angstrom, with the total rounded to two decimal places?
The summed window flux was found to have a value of 7.75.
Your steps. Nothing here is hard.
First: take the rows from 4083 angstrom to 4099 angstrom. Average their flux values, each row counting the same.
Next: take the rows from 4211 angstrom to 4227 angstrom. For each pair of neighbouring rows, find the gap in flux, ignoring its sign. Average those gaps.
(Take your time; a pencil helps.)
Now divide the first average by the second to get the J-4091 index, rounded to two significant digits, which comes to 9.5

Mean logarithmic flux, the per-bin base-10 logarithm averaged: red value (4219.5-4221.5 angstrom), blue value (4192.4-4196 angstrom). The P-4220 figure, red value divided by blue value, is 1.02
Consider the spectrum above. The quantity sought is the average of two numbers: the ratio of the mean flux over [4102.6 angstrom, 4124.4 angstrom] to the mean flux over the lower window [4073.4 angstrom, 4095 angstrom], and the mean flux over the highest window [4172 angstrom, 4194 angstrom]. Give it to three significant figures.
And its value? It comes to 2.39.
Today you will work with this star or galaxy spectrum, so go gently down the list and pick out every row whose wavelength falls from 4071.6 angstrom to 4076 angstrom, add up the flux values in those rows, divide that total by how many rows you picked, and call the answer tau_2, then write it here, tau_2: 3.0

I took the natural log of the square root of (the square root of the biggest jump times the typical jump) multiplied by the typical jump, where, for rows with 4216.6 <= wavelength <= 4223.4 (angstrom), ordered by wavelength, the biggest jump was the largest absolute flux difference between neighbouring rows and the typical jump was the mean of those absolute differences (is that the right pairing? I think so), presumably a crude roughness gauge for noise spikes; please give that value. -1.0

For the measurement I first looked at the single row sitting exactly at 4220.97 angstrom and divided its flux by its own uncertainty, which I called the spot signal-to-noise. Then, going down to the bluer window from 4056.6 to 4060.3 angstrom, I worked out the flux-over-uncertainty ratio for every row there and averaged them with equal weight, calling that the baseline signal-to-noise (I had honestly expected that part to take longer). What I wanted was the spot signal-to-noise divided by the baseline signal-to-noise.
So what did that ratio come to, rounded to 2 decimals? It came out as 1.42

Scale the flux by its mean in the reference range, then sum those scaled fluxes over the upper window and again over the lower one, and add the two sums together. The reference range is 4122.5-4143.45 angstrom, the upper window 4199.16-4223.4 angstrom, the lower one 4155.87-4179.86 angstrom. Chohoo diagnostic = 48.6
